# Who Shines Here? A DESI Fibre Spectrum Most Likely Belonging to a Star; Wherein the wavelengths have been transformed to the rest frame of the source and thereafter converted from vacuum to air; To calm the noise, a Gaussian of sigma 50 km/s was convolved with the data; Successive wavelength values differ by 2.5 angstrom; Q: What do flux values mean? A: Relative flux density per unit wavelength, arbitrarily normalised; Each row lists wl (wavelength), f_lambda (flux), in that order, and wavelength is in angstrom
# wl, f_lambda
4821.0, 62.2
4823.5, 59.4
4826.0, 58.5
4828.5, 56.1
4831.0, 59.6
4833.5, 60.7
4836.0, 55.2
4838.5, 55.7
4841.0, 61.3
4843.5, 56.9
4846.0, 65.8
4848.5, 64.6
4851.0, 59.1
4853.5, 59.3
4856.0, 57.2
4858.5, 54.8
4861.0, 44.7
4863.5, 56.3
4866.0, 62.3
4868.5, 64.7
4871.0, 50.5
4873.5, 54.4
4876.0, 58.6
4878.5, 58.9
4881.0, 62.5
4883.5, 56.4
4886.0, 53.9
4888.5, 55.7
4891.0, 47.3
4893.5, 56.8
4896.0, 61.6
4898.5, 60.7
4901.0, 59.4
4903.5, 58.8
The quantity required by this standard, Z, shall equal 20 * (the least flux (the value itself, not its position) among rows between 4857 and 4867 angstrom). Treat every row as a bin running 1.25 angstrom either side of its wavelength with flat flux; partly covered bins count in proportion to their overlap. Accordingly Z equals 894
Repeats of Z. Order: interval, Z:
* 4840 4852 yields 1138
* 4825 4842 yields 1104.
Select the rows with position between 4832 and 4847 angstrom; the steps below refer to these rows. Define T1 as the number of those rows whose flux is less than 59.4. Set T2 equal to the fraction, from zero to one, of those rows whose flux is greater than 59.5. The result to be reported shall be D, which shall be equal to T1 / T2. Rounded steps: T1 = 3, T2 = 0.50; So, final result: 6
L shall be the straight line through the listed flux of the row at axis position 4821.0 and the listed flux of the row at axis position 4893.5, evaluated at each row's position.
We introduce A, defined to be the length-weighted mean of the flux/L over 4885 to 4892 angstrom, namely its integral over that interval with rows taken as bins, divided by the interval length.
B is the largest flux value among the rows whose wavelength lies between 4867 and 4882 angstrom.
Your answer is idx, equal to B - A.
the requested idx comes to 63.8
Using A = 0.92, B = 64.7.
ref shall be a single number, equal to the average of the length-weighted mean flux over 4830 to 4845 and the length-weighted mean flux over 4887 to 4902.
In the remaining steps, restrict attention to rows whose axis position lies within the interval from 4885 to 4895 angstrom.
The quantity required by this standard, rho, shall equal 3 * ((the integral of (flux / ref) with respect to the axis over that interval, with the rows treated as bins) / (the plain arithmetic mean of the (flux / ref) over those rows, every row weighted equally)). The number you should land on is 30.11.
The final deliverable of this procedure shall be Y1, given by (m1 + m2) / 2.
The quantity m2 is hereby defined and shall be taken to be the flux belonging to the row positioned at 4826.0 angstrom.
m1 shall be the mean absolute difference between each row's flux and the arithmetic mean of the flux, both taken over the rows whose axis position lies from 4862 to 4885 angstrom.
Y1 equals 31.0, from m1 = 3.5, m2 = 58.5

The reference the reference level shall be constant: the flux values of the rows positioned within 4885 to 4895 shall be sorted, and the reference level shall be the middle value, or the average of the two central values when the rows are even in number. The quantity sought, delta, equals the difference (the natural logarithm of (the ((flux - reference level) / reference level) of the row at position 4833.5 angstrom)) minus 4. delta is -6.23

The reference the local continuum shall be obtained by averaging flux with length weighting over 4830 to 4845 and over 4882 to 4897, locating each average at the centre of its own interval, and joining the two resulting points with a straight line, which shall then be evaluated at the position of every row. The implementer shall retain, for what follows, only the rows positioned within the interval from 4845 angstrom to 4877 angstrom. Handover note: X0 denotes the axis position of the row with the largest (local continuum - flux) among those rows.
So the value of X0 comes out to 4861.0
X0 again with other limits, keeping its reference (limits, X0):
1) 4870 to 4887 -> 4871.0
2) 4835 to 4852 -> 4836.0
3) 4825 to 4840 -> 4836.0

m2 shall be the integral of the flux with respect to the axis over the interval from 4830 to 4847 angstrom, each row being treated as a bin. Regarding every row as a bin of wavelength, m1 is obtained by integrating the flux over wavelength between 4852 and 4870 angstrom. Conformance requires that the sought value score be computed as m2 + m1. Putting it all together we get 2032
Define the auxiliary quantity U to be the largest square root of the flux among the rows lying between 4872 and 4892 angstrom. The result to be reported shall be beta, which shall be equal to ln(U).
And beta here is 2.07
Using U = 7.91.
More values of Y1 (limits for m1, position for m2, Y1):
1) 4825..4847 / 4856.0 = 29.9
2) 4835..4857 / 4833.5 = 31.8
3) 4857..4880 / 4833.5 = 32.6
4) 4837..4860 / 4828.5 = 29.5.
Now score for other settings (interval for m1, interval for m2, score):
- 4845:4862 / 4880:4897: 1941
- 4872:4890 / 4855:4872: 1975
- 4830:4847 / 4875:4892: 1963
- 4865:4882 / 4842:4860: 2069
